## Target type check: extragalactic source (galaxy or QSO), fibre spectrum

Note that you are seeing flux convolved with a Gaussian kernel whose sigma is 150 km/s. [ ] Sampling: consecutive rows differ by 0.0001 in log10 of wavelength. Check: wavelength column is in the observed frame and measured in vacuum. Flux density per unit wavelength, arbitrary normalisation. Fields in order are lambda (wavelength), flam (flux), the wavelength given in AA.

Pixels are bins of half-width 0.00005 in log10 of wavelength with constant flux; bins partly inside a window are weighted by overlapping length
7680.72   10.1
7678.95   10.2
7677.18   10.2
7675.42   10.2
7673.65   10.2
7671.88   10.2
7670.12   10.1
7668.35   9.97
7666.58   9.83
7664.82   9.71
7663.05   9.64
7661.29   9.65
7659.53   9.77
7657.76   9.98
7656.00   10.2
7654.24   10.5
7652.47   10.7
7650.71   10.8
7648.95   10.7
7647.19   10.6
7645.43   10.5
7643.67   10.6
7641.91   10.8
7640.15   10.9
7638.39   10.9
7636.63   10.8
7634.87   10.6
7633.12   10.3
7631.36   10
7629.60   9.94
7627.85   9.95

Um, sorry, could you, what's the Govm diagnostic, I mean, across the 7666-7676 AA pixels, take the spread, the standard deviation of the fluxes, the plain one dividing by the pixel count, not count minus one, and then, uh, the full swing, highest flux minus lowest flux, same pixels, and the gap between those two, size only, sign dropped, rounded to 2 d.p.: 0.23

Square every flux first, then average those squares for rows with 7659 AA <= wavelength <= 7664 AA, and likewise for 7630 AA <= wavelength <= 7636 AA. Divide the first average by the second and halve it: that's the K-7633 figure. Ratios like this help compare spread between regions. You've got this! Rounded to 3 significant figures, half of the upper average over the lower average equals 0.442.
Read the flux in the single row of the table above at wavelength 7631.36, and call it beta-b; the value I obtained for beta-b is 10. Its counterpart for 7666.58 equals 9.83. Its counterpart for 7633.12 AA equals 10.3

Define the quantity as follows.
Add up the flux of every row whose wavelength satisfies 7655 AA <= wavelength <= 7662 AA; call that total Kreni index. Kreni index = 39.6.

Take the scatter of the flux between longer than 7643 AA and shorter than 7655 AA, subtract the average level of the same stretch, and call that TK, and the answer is -10.5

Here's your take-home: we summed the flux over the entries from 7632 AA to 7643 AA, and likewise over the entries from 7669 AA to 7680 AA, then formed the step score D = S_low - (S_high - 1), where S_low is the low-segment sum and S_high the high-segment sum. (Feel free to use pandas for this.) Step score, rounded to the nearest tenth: 4.2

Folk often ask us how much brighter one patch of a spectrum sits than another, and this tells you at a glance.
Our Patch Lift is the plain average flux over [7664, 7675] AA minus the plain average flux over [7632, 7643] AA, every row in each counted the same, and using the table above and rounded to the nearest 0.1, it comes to -0.7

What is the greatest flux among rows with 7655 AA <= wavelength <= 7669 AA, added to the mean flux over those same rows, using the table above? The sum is 20.0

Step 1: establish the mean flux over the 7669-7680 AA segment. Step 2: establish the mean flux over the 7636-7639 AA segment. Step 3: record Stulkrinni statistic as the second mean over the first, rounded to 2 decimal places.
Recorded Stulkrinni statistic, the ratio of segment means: 1.07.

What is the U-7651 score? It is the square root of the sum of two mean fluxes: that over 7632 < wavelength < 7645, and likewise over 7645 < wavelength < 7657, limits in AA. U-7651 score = 4.61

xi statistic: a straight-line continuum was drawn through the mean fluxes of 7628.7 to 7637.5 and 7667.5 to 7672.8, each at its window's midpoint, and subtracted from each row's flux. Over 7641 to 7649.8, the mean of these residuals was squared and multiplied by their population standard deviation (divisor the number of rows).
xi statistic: 0.015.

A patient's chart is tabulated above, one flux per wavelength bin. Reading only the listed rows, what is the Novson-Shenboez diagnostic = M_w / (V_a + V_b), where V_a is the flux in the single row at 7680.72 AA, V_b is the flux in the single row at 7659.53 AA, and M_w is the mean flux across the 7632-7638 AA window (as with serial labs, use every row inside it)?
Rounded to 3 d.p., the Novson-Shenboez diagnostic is 0.532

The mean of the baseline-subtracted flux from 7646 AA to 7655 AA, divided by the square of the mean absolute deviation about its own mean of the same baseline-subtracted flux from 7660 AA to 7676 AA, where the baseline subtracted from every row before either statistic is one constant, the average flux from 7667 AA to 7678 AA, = 12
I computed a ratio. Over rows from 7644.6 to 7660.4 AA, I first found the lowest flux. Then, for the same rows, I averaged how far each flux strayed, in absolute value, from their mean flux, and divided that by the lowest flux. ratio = 0.030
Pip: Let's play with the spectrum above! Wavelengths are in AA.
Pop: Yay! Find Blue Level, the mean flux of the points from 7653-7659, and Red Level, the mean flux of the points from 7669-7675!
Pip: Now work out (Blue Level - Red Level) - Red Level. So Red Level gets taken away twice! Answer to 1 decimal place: -10.1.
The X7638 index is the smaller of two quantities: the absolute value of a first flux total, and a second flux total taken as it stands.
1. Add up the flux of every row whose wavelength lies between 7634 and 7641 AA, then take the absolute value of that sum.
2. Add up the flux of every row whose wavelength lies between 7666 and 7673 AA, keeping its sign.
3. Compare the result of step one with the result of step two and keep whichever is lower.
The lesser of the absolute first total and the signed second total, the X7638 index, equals 40.1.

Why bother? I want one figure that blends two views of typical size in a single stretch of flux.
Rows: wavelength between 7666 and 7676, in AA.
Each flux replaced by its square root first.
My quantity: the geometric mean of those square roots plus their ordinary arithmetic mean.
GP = 6.35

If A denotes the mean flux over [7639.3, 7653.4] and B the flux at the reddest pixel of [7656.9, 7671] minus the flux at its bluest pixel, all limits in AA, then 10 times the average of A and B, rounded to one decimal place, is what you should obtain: 54.1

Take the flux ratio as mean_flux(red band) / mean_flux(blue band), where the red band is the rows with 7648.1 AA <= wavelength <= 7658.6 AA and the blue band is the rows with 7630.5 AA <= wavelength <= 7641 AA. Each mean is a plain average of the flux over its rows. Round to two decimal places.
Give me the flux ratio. 0.99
